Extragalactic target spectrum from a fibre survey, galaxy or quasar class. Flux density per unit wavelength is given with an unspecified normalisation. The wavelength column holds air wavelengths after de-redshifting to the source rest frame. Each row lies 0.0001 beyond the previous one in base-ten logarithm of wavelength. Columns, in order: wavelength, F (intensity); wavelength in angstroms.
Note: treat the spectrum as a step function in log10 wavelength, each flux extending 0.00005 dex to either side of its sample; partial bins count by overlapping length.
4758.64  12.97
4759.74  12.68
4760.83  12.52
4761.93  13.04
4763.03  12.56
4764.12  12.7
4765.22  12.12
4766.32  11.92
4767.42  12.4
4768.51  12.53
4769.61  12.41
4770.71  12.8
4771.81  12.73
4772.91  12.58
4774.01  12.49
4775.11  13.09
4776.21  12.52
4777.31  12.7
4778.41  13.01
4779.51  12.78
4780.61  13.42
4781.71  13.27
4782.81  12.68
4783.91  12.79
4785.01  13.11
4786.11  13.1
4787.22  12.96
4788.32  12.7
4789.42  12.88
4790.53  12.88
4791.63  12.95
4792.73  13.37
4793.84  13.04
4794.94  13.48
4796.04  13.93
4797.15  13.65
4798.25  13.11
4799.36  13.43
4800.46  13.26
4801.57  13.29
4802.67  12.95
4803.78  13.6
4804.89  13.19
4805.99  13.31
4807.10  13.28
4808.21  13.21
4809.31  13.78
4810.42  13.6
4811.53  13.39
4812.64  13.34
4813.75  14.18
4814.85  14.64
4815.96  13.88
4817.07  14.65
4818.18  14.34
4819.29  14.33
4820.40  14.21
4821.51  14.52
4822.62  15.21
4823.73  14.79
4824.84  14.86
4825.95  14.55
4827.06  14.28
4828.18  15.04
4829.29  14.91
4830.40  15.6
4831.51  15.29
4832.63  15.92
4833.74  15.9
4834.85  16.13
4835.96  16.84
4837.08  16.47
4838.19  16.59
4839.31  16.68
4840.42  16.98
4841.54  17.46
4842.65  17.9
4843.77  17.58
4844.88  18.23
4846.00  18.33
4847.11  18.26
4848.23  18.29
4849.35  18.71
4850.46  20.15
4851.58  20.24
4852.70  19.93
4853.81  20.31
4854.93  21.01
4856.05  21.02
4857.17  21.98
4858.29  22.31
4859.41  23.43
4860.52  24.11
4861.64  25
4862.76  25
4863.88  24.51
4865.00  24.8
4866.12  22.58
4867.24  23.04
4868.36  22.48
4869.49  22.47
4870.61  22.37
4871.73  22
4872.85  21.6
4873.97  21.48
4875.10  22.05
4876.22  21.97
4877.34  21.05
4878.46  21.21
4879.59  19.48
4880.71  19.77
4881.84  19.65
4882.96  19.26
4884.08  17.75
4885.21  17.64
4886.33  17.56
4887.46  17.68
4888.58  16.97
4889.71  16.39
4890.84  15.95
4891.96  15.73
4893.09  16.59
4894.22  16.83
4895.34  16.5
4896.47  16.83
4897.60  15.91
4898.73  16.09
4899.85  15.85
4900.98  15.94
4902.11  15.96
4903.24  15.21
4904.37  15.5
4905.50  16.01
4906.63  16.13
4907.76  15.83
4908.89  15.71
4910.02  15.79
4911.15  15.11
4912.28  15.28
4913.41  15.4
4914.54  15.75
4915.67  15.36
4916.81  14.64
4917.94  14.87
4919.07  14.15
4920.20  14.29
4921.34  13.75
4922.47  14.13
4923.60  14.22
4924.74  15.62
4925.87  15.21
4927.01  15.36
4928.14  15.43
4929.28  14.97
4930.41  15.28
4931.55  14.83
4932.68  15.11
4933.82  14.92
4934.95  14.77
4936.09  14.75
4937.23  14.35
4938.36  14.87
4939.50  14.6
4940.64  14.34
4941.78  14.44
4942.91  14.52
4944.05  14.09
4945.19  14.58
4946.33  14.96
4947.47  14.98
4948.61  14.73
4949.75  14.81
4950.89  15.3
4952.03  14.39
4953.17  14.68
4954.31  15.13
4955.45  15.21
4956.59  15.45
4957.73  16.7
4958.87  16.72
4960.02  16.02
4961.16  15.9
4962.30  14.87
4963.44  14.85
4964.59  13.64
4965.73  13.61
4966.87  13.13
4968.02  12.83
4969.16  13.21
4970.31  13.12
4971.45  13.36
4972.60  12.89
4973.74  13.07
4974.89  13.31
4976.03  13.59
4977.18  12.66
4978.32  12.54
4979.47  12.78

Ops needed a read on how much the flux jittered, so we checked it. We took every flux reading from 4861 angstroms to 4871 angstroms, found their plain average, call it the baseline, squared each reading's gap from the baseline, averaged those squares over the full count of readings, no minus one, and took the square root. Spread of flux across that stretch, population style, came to 1.1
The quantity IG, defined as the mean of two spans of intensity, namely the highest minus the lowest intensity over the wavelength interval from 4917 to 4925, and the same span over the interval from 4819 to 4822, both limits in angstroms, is 1.09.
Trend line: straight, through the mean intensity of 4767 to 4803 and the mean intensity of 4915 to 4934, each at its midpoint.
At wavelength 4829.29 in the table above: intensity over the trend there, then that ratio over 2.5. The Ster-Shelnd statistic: 0.44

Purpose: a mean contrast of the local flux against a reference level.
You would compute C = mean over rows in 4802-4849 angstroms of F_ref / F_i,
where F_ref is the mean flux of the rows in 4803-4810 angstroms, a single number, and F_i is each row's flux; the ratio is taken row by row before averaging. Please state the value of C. 0.89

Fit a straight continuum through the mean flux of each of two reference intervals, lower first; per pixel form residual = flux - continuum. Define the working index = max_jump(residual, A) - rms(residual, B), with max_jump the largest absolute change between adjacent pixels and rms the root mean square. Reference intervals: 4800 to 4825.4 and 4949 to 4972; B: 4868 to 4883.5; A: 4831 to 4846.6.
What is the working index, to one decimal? -6.4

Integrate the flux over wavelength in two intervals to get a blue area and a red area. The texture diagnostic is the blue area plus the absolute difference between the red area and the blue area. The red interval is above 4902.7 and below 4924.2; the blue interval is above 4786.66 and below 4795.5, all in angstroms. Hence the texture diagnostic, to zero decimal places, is 325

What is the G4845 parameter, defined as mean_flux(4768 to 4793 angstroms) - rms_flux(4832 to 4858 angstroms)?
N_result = -5.5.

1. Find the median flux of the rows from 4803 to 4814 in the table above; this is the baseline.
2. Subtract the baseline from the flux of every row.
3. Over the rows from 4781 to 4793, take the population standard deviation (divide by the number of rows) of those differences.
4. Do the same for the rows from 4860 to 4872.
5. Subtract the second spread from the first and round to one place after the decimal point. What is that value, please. -0.9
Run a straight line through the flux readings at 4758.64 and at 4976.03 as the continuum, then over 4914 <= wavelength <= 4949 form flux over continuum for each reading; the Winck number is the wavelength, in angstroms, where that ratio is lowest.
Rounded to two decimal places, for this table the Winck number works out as 4921.34 angstroms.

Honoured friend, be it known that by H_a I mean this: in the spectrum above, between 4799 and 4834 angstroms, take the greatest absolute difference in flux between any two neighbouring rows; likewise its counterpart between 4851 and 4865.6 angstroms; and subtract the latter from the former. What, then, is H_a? -0.3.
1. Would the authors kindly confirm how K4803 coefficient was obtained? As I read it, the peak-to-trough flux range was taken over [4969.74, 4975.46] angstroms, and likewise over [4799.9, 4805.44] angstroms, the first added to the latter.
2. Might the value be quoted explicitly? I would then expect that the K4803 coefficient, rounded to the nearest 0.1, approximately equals 1.1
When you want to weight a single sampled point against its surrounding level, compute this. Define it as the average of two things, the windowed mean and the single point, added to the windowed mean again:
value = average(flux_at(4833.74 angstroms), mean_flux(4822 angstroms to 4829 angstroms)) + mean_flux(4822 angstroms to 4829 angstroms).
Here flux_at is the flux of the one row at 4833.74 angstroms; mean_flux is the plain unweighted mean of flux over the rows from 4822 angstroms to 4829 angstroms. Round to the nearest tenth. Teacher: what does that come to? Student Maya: 30.1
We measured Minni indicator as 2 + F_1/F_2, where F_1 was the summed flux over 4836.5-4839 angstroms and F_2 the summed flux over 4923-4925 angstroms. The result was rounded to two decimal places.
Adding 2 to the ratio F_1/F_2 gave 3.11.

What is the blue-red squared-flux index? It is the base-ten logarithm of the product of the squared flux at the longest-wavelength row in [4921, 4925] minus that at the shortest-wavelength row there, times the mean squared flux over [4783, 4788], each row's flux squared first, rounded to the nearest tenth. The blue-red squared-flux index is 4.0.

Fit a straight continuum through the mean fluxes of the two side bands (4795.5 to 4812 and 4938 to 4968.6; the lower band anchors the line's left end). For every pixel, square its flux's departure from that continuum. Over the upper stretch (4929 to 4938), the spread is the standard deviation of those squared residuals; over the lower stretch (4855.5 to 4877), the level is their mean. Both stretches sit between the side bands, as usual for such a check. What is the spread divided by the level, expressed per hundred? 0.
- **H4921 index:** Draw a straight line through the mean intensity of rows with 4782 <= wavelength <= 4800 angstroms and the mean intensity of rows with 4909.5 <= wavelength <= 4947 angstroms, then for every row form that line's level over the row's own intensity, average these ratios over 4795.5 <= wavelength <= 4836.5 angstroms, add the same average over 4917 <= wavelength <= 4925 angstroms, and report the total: 1.97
